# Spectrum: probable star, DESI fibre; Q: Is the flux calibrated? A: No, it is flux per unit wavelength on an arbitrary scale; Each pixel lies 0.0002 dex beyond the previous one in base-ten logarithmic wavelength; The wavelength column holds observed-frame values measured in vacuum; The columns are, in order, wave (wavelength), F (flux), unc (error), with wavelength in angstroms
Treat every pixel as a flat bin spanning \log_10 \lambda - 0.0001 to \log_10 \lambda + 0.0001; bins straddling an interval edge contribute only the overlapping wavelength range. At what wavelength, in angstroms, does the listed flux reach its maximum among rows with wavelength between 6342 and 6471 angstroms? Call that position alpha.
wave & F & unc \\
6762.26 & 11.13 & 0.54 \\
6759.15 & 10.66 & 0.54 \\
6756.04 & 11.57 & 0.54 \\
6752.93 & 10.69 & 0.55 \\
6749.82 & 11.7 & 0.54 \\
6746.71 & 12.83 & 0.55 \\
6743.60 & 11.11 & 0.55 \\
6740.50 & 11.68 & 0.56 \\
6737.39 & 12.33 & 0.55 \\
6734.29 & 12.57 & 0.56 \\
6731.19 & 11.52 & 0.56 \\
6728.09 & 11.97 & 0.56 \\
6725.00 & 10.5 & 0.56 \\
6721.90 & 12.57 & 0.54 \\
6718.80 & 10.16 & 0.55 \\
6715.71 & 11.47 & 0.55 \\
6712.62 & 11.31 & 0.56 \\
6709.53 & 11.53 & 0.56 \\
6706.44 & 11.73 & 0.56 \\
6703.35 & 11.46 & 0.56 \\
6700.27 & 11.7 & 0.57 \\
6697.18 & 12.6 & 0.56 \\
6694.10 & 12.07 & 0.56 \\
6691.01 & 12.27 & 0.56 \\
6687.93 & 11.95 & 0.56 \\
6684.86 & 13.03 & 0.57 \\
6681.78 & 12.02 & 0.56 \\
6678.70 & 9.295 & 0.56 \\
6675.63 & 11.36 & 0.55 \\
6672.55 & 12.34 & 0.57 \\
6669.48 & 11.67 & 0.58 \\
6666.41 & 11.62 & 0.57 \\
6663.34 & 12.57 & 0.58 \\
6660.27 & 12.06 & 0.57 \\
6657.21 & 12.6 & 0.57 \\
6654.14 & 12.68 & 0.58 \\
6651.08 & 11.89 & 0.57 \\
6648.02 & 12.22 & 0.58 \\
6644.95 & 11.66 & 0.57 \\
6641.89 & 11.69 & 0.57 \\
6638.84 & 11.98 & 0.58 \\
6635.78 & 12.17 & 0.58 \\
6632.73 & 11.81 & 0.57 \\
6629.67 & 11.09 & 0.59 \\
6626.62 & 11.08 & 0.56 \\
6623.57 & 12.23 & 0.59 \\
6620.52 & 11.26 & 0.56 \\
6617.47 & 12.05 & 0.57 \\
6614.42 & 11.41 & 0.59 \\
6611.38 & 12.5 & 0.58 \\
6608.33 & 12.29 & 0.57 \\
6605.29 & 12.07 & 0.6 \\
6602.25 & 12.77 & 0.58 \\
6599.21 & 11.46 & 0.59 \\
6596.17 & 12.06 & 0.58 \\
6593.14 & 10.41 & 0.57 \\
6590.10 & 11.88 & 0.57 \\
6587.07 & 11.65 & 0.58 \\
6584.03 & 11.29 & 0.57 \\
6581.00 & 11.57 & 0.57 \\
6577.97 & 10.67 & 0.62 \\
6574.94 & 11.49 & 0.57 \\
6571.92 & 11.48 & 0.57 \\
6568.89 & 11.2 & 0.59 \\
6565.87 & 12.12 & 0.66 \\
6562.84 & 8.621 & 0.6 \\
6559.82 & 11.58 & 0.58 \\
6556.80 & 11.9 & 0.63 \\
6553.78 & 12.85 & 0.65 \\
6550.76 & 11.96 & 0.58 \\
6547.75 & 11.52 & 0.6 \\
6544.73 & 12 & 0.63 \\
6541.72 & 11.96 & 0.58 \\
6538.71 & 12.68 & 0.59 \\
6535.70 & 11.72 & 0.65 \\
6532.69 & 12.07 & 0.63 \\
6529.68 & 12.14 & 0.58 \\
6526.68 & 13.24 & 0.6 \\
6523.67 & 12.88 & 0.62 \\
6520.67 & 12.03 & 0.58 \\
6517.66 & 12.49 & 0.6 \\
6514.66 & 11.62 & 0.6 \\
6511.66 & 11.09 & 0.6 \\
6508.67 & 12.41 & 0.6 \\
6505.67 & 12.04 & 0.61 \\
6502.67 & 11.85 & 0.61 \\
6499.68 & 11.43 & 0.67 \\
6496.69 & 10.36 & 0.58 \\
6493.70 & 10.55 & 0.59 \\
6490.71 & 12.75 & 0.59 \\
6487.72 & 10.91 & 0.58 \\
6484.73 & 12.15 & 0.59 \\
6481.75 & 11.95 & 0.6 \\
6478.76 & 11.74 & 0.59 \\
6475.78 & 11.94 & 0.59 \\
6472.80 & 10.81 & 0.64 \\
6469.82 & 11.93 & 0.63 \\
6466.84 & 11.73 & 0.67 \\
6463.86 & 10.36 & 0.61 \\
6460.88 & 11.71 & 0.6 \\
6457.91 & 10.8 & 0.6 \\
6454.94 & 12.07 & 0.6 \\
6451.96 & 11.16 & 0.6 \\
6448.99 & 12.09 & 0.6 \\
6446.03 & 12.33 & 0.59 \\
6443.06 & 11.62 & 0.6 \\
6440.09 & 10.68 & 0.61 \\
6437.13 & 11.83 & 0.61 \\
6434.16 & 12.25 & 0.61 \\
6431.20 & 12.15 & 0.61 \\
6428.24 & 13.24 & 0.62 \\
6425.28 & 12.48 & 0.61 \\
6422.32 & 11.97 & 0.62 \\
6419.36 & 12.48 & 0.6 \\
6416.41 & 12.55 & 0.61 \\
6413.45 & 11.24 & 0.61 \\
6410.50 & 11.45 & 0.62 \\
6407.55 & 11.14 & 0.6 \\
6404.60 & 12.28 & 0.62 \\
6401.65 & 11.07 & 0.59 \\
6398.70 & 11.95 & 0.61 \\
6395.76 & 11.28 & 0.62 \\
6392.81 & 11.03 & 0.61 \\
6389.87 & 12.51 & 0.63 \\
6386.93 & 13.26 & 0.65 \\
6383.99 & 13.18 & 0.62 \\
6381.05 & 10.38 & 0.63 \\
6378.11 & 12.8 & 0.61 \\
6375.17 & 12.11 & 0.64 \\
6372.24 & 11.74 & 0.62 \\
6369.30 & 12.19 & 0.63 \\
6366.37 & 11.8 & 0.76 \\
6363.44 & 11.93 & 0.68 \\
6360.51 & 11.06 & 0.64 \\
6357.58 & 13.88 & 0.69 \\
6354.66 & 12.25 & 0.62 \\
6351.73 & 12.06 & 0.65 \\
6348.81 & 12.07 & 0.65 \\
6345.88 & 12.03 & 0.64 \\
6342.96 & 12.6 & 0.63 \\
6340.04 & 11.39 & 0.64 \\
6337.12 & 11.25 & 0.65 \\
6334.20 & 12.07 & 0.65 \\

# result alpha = 6357.58 angstroms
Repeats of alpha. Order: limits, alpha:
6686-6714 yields 6697.18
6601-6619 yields 6602.25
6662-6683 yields 6663.34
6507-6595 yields 6526.68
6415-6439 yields 6428.24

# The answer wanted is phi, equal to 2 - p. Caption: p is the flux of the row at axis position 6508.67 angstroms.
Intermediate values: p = 12.41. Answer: -10.4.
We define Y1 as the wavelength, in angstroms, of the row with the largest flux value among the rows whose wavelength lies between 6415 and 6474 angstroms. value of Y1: 6428.24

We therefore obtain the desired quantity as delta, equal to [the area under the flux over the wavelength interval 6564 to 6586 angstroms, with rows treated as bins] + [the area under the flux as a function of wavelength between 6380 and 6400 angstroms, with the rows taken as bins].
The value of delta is 489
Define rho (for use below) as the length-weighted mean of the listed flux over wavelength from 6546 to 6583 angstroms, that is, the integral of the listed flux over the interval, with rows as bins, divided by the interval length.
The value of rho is 11.4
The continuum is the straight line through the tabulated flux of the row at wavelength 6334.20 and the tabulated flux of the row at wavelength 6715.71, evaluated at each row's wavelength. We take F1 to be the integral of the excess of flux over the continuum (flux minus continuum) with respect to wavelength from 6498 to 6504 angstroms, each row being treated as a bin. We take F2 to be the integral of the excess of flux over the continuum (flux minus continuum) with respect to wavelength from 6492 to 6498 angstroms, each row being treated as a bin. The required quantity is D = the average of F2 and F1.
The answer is -4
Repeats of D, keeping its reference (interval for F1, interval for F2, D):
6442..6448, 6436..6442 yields -2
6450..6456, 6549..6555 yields 1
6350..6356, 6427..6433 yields 3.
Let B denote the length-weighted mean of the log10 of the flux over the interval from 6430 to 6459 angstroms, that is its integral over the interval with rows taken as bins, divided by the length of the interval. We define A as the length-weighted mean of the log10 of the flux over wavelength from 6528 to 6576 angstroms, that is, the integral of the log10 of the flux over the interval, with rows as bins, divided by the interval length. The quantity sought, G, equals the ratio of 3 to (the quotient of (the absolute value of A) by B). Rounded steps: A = 1.07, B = 1.07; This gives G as 3.00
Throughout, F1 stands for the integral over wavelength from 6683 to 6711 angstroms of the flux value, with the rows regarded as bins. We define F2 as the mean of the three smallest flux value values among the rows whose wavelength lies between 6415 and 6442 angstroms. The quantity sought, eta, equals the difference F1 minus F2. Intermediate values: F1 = 337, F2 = 11.49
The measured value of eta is 326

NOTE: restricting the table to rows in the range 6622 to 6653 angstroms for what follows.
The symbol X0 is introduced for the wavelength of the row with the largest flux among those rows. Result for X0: 6623.57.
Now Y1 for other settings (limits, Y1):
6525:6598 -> 6526.68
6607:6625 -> 6611.38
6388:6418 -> 6416.41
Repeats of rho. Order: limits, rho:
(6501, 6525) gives 12.0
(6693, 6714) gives 11.8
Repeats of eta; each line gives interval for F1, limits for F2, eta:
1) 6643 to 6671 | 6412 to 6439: 327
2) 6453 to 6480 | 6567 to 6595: 298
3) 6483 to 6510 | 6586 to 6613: 302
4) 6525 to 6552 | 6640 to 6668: 316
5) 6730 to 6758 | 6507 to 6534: 318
